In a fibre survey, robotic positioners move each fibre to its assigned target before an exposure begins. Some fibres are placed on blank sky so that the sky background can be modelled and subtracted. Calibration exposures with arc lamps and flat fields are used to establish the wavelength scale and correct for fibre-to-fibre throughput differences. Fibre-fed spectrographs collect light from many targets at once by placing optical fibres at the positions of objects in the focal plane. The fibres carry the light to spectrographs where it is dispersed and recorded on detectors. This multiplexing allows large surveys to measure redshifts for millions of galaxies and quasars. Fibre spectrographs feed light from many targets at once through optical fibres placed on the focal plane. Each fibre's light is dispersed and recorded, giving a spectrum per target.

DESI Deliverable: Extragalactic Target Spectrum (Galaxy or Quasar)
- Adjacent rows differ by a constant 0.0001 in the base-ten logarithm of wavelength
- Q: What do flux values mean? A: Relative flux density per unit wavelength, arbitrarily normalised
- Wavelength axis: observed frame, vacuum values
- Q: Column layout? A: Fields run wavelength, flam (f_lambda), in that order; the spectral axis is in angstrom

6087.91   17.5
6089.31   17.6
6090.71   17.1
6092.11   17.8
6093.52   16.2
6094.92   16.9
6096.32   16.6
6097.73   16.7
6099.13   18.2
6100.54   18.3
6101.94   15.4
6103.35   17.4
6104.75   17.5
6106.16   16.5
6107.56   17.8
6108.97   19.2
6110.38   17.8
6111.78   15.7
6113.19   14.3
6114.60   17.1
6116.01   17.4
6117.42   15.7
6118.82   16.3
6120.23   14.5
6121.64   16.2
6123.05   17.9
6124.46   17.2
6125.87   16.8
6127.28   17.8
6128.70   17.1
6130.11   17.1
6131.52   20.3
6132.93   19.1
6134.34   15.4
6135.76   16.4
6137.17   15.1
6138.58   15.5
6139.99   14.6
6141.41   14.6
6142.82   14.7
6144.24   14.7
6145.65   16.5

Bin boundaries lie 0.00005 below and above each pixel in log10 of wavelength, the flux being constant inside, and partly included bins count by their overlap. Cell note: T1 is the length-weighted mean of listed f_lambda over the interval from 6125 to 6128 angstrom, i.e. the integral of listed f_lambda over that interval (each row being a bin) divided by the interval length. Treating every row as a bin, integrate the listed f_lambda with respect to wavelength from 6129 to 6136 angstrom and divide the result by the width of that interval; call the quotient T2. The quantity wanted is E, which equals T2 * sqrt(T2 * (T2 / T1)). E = 76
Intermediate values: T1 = 17.25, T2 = 17.71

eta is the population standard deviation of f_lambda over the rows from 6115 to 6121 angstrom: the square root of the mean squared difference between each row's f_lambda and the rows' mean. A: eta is 1.0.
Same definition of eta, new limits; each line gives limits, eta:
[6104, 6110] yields 1.0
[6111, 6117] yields 1.2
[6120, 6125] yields 1.3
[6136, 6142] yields 0.4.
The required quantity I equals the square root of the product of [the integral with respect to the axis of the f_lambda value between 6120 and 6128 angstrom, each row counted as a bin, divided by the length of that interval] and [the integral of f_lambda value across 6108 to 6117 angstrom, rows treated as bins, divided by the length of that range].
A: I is 16.9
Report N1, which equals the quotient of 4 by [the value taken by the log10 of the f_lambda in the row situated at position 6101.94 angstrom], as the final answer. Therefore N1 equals 3.37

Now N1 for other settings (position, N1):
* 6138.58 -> 3.36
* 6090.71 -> 3.24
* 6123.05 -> 3.19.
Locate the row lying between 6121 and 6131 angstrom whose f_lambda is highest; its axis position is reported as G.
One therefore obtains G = 6123.05 angstrom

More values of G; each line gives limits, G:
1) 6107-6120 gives 6108.97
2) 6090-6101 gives 6100.54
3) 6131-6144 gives 6131.52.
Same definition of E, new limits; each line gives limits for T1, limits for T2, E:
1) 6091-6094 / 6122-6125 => 73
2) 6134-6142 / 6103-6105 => 78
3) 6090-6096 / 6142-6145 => 53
